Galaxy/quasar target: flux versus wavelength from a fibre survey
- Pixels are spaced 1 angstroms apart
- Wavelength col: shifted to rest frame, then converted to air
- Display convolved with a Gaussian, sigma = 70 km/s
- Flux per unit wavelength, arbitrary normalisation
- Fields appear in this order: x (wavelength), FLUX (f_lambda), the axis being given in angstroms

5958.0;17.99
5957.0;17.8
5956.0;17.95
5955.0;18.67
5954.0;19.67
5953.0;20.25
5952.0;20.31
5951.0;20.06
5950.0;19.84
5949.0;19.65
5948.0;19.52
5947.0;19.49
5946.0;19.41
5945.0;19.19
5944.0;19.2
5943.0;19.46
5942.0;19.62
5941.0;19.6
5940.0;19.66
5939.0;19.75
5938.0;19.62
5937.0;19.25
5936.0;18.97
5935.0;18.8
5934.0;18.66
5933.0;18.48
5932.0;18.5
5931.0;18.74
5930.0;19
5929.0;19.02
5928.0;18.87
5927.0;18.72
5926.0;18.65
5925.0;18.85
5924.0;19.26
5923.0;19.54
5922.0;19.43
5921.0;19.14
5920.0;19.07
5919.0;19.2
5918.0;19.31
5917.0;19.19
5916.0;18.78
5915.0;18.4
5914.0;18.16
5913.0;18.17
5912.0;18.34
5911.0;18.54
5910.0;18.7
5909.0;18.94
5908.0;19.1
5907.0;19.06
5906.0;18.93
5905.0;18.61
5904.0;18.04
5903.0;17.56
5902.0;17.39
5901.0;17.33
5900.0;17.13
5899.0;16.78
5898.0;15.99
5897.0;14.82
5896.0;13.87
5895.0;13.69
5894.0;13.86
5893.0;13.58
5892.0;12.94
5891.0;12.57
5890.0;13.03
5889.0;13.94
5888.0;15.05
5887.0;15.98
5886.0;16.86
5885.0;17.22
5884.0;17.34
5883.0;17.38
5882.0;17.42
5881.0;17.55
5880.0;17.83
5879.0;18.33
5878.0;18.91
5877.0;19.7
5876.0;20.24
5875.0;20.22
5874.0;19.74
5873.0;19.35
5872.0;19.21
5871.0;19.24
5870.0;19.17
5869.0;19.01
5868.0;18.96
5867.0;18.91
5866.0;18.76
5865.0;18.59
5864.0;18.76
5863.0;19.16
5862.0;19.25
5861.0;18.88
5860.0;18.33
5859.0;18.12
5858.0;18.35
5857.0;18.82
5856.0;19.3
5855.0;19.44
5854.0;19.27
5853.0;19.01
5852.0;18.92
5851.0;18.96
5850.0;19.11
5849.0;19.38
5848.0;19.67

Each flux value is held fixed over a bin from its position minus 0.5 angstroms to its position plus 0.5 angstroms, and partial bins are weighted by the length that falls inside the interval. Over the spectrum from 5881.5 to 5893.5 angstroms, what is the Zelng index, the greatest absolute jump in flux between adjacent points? 1.1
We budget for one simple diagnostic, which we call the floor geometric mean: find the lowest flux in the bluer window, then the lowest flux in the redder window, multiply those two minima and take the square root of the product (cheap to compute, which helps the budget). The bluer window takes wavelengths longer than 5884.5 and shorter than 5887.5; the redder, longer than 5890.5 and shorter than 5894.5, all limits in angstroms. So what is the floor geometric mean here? 14.17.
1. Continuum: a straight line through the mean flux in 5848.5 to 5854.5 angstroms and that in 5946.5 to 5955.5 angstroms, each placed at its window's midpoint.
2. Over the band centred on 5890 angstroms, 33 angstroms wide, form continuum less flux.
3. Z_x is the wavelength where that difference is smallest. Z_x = 5876.0 angstroms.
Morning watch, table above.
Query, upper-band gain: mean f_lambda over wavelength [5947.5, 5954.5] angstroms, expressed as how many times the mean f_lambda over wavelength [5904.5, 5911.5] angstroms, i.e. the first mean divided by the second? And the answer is 1.06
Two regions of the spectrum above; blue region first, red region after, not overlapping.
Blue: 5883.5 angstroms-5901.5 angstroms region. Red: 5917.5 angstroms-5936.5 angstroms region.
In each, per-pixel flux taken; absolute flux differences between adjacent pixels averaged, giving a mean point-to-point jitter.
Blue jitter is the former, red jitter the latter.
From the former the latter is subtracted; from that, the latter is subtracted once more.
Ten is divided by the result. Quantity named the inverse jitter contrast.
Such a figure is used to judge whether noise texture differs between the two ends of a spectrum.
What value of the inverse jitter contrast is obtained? 40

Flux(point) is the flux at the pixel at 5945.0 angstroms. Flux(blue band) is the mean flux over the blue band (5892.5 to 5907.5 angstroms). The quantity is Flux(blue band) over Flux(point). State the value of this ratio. 0.86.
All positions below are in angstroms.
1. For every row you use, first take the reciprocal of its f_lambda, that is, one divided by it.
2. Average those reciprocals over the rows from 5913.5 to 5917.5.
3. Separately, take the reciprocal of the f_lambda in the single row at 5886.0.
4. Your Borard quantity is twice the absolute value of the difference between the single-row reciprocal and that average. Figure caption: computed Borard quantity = 0.0112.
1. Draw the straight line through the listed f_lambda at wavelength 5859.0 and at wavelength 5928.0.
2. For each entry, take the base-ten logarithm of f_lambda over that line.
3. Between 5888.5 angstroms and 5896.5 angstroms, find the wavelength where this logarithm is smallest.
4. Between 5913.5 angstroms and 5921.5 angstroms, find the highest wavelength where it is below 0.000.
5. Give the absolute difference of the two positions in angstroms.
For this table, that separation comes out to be 24 angstroms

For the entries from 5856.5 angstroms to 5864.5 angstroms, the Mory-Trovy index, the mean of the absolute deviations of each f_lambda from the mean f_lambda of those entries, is 0.33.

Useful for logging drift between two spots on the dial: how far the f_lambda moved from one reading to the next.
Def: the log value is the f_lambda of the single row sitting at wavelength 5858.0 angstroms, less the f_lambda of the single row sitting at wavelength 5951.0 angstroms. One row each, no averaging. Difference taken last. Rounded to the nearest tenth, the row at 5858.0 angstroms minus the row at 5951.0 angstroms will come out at -1.7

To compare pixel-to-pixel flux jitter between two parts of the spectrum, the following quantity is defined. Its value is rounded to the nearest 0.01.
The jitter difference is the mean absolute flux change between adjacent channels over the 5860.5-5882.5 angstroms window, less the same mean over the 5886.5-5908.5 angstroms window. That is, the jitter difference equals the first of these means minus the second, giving -0.22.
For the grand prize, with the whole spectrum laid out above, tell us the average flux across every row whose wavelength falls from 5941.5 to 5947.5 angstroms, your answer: 19.4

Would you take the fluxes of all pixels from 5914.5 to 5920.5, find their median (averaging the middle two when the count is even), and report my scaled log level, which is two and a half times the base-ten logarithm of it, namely 3.204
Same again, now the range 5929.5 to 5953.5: 3.224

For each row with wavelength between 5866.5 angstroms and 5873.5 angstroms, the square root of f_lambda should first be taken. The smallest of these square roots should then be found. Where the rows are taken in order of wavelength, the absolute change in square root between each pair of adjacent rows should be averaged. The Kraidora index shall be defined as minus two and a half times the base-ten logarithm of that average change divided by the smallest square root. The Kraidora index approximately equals 6.65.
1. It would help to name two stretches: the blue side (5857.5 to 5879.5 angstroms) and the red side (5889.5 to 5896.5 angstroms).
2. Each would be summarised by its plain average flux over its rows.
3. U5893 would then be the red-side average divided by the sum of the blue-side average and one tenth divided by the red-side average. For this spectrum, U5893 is 0.70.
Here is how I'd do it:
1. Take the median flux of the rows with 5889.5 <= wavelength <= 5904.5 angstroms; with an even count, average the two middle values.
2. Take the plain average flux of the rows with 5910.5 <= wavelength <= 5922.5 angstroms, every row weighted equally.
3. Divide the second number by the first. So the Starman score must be 1.27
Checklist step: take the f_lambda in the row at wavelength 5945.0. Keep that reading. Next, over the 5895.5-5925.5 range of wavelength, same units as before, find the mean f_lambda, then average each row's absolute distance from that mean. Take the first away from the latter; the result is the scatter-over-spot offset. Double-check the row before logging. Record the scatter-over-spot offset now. -18.2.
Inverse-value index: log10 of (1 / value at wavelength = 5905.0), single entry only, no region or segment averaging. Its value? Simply -1.27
